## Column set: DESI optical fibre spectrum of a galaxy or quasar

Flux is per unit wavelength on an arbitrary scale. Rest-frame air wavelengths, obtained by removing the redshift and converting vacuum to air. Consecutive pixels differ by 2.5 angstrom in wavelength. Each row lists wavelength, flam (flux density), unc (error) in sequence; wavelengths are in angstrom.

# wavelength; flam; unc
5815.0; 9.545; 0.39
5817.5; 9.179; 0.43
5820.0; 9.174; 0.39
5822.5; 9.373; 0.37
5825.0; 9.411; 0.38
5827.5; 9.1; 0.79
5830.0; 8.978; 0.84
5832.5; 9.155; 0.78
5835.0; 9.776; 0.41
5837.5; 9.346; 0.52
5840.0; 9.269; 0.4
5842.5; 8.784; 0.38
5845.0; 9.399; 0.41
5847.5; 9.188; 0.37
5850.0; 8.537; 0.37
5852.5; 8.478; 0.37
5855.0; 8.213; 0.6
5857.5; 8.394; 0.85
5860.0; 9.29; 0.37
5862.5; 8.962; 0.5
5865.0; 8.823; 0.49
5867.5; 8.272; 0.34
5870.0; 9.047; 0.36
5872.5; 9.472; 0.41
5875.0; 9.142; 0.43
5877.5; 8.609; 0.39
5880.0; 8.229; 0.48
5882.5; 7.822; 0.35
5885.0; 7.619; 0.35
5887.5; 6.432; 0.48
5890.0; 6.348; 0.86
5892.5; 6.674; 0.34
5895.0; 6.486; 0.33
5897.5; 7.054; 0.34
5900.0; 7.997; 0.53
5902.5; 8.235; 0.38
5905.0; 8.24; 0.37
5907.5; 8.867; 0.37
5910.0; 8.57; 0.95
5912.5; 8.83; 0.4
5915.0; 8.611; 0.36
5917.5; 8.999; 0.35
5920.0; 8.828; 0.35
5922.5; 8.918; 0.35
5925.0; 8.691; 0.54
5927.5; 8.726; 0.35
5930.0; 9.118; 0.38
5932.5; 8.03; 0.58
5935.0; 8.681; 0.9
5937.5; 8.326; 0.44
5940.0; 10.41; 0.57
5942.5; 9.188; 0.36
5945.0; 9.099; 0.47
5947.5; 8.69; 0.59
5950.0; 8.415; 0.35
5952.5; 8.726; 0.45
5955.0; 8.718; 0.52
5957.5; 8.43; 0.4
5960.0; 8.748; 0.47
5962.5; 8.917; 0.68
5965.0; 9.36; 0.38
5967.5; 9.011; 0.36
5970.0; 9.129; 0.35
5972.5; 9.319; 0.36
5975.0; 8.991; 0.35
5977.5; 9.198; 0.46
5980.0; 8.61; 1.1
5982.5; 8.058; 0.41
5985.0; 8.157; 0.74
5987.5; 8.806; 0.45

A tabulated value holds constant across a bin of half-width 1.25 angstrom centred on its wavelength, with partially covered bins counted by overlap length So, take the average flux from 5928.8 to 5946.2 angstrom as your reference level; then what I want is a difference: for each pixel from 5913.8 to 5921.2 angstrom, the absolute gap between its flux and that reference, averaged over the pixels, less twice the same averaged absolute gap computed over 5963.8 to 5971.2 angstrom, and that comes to -0.20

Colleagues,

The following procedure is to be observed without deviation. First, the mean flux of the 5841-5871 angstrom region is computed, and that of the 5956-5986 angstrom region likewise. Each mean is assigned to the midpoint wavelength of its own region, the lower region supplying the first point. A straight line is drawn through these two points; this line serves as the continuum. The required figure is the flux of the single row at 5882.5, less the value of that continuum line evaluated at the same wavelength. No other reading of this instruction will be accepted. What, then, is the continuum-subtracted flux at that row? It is -0.97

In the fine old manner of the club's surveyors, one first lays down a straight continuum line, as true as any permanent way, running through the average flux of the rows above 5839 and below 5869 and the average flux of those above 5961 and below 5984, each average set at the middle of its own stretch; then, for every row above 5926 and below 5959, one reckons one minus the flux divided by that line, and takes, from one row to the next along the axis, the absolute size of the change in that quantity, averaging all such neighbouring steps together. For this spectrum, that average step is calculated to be 0.067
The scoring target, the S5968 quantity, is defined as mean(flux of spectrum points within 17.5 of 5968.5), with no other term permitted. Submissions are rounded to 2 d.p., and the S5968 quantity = 8.81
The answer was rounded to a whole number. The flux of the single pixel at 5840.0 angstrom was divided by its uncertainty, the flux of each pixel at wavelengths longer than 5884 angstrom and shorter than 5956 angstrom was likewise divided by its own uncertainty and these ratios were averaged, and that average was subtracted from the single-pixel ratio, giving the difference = 4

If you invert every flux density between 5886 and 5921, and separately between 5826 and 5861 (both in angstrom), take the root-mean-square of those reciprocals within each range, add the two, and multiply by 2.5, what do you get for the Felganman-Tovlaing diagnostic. 0.61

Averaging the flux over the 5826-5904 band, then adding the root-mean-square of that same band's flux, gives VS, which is 16.9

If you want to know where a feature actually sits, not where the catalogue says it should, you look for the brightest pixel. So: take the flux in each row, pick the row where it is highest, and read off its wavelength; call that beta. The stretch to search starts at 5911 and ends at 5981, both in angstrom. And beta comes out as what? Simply 5940.0 angstrom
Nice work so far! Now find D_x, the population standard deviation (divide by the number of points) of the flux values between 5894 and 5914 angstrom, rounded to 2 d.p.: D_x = 0.79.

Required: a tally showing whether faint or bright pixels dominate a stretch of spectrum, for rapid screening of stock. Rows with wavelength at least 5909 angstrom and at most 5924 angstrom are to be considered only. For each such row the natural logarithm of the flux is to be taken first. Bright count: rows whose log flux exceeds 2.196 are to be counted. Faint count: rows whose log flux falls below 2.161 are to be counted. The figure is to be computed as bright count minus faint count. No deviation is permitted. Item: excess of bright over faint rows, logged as -1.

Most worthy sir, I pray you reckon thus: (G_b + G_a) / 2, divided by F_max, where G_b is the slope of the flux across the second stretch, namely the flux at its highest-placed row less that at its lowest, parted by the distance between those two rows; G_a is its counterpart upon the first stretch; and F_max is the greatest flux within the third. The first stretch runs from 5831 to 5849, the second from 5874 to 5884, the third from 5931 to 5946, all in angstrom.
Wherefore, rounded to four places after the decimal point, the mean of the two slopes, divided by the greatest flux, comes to -0.0083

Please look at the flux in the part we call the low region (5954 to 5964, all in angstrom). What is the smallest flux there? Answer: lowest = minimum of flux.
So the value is 8.43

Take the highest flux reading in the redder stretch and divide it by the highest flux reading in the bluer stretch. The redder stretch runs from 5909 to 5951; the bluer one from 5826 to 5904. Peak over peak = 1.06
